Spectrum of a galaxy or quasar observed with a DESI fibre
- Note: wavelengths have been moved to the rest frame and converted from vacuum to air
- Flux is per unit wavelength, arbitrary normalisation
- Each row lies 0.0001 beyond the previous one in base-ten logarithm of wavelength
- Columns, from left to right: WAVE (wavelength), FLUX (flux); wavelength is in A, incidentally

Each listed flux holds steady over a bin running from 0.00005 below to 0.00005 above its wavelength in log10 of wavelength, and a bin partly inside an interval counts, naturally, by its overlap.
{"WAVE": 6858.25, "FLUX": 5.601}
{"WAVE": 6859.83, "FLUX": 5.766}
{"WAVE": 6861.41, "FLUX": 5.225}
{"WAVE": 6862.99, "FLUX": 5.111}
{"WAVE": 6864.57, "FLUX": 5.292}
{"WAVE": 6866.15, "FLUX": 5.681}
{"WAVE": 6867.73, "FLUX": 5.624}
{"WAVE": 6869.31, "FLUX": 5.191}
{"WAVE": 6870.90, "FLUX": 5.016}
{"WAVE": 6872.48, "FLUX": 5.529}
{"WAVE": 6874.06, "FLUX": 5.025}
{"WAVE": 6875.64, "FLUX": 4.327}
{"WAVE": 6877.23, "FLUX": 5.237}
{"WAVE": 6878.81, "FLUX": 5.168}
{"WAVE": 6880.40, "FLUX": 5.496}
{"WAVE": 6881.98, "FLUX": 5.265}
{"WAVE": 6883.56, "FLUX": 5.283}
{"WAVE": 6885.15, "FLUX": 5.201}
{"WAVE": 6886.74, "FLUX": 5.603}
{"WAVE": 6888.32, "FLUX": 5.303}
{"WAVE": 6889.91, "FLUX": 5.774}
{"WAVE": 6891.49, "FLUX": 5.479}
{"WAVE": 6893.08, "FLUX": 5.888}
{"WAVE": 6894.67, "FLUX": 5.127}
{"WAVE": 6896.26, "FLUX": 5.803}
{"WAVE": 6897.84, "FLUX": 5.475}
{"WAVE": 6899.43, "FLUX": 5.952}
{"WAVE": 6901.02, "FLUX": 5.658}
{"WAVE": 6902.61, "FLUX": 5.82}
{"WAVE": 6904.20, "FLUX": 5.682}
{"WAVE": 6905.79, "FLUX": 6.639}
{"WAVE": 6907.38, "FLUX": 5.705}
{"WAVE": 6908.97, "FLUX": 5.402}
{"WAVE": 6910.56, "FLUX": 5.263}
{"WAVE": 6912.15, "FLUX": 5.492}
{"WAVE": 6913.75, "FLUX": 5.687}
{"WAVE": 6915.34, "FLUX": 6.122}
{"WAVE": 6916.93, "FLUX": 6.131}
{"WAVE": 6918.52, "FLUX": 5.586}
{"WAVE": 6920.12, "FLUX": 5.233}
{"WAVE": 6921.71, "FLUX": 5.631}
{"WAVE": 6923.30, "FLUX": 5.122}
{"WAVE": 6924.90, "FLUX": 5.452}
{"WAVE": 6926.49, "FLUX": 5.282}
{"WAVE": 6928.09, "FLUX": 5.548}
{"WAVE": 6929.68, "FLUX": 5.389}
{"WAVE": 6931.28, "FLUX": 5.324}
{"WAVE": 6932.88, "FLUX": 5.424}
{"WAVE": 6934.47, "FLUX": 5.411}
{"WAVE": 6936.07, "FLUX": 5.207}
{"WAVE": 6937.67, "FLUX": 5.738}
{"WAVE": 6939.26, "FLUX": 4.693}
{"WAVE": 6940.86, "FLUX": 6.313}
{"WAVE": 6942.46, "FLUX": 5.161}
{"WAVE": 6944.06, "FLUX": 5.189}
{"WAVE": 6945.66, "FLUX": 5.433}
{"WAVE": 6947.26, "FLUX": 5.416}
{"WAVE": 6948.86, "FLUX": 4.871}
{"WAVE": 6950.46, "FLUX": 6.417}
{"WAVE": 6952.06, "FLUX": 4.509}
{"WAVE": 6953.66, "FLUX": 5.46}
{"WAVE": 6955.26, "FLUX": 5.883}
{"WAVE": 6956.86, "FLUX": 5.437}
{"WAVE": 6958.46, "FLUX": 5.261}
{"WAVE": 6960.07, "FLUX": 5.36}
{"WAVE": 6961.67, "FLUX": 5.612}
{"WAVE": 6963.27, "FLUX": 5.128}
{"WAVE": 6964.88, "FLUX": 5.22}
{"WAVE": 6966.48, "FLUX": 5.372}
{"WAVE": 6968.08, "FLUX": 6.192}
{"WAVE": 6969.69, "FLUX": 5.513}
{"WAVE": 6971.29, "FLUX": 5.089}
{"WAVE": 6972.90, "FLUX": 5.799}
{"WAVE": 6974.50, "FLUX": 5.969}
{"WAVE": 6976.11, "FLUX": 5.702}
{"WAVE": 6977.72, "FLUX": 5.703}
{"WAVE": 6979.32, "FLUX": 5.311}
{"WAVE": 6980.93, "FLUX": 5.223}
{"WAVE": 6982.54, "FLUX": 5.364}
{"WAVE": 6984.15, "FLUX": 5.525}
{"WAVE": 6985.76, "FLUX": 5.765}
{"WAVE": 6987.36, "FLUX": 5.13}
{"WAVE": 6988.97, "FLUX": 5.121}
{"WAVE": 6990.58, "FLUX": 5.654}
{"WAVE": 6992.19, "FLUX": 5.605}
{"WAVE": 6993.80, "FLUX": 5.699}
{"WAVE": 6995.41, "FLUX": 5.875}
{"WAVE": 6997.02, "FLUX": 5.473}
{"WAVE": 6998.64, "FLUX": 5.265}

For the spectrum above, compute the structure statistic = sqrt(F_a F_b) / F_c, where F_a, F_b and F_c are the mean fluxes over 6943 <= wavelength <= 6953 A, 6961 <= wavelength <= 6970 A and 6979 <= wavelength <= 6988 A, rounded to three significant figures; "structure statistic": 1.00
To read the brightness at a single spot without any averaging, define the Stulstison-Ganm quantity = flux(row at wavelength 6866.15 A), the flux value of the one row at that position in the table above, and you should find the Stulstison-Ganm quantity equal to 5.681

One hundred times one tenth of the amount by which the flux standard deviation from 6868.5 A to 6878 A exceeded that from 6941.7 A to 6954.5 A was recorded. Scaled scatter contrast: -1.5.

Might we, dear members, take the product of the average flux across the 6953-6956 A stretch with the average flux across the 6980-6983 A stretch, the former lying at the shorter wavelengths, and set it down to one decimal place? 30.0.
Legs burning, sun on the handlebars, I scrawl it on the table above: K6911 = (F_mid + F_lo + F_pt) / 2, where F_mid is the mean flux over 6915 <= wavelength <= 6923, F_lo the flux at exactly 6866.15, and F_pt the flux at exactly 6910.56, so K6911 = 8.3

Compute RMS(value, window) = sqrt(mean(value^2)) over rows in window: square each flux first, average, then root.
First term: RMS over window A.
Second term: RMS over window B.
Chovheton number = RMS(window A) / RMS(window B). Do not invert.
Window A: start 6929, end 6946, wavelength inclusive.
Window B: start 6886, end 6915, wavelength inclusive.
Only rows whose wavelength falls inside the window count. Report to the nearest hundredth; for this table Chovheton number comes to 0.95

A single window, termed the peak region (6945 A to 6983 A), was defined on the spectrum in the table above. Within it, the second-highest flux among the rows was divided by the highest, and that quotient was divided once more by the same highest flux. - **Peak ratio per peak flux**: 0.150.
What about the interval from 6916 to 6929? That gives 0.150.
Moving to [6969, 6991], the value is 0.163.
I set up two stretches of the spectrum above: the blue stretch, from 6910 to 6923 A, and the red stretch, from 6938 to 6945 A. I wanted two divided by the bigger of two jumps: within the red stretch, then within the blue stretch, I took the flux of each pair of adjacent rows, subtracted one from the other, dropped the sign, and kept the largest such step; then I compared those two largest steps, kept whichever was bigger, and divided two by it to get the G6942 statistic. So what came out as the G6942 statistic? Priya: 1.2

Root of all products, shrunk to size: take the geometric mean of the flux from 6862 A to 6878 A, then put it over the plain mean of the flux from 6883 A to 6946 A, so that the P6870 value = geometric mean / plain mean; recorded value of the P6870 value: 0.94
